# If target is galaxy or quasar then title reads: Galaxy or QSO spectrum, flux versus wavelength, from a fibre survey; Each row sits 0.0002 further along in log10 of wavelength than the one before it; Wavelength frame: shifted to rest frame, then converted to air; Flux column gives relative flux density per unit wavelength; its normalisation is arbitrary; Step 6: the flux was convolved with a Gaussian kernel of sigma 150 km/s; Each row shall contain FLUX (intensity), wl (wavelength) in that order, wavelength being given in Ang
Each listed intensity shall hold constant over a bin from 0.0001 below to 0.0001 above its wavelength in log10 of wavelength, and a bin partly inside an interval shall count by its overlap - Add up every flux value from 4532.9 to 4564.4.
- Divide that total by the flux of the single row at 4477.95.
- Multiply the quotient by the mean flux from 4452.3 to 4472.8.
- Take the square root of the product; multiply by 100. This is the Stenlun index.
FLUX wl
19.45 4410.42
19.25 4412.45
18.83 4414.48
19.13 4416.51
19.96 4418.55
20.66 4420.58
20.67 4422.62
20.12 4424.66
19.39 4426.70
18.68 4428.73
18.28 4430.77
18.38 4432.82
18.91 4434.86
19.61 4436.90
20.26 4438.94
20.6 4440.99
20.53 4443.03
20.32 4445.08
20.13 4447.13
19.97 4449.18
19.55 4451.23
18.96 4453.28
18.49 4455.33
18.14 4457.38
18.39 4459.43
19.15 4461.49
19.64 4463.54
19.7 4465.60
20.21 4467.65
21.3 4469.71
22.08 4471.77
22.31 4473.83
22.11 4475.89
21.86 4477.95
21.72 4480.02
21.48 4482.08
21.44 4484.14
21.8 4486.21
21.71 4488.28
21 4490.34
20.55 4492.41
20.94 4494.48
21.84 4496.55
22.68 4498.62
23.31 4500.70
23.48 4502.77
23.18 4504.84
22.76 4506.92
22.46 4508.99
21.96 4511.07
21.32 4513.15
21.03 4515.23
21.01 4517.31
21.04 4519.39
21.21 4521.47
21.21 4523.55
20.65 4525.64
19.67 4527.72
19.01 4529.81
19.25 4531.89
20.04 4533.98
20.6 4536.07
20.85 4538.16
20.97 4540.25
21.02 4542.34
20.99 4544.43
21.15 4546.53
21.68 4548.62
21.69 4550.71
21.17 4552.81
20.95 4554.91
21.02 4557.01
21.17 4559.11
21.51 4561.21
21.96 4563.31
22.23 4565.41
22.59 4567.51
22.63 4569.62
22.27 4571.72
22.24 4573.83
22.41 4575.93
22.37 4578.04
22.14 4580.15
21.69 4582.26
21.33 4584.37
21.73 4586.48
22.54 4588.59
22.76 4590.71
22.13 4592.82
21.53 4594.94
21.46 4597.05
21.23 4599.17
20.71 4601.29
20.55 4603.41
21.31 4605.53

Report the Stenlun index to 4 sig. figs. 1686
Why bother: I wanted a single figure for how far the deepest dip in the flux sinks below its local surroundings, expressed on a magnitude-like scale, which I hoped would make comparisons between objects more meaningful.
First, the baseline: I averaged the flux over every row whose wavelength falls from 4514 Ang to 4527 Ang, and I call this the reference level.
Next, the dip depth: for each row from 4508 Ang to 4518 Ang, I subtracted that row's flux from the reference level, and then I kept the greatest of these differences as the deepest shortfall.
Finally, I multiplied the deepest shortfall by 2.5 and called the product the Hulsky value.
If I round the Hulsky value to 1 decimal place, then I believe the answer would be 0.0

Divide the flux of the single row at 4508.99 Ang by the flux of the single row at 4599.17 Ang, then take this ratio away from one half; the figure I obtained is -0.56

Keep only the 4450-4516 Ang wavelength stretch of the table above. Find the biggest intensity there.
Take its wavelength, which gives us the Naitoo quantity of 4502.77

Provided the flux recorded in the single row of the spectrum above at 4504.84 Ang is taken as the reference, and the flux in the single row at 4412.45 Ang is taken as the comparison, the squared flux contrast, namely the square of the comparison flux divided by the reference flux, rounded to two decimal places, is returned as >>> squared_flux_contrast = 0.69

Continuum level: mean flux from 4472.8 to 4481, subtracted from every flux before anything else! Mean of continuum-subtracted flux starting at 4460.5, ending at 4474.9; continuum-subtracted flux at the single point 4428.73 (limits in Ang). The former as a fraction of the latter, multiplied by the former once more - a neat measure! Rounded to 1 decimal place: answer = -0.6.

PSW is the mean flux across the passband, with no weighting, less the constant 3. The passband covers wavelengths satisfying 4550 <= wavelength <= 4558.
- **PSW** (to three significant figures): 18.2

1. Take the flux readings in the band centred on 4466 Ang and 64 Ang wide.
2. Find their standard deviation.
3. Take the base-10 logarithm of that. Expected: 0.08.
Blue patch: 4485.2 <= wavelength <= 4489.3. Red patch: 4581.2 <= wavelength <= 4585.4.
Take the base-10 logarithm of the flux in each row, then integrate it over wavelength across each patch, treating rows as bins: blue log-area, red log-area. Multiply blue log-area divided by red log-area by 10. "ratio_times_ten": 9.8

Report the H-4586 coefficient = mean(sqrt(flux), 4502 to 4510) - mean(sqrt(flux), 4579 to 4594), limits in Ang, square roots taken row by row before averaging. 0.10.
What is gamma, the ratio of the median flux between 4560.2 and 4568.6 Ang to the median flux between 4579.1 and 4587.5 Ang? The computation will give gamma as 1.02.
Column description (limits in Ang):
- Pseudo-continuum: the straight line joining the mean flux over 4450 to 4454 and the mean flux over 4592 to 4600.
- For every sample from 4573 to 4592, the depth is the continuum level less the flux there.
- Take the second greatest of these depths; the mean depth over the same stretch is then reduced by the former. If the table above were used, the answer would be -0.47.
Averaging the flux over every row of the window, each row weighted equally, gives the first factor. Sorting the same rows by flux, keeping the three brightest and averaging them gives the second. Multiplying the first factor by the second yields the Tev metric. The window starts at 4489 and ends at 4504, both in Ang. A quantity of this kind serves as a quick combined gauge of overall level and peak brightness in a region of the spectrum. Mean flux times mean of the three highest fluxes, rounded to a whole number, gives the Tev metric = 509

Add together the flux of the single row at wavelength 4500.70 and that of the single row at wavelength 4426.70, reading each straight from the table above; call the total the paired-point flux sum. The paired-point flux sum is 42.7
